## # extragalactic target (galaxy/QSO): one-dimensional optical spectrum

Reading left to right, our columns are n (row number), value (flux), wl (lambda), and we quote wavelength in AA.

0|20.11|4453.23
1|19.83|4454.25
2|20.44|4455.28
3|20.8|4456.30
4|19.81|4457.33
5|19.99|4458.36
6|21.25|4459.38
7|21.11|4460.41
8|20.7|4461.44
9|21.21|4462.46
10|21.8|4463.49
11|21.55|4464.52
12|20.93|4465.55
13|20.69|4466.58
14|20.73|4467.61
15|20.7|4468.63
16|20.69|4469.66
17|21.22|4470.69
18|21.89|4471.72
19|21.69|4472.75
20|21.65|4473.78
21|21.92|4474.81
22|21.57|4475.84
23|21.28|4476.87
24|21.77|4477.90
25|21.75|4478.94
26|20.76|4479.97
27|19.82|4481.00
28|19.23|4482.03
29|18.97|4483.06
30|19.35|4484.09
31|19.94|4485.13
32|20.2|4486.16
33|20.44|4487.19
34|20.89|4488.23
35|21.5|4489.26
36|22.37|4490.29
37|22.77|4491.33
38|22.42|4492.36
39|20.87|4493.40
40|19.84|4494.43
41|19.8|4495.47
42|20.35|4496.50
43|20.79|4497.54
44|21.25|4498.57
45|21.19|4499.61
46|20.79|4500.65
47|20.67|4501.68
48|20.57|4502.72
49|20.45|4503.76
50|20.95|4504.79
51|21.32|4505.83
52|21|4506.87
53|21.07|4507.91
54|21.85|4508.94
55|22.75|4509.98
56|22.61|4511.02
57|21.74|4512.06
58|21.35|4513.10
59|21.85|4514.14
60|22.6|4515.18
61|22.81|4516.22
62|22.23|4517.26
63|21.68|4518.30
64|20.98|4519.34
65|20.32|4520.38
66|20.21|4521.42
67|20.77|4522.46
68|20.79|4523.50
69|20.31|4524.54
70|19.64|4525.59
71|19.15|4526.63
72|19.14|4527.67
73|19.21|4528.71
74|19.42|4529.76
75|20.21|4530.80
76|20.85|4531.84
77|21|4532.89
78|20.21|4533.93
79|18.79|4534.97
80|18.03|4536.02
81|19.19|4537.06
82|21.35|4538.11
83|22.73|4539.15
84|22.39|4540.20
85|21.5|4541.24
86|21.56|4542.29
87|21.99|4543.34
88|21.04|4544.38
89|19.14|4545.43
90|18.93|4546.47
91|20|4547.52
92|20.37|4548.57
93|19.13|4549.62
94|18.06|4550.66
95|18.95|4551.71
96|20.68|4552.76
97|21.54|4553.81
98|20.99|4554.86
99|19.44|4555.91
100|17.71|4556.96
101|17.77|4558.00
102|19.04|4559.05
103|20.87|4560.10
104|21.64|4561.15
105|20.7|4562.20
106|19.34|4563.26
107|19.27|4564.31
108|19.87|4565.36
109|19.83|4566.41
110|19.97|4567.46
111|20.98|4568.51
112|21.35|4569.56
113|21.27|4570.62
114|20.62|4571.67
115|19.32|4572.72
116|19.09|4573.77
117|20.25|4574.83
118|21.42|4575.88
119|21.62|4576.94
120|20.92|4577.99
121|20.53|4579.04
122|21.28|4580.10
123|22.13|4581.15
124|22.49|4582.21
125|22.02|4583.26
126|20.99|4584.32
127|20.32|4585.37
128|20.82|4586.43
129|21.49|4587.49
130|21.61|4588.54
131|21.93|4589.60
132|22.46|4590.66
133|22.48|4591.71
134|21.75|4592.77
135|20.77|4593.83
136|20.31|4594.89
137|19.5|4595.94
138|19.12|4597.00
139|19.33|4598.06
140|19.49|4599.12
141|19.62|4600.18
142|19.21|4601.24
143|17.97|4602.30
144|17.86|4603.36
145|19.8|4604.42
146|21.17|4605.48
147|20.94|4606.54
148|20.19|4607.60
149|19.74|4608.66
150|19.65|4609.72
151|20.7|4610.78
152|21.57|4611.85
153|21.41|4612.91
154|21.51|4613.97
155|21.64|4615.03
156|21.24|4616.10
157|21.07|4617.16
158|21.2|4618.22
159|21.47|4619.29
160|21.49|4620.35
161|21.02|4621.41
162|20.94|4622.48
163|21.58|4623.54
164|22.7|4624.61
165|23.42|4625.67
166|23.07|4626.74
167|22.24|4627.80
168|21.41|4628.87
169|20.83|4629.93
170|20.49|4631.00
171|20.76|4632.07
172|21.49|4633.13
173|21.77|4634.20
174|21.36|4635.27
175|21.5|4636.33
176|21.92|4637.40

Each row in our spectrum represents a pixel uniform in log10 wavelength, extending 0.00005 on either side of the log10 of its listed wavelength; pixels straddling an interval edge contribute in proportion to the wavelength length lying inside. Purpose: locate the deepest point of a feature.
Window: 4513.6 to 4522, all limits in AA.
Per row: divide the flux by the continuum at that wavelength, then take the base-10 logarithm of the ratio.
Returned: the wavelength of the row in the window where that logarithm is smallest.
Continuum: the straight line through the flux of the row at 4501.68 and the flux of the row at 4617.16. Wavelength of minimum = 4521.42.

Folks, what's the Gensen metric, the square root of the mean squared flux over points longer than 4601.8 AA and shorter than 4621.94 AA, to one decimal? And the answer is 20.6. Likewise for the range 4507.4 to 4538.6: 20.8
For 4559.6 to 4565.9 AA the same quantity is 20.3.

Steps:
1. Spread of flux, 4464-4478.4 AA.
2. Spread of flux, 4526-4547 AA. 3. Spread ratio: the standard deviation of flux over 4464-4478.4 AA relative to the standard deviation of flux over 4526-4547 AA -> 0.35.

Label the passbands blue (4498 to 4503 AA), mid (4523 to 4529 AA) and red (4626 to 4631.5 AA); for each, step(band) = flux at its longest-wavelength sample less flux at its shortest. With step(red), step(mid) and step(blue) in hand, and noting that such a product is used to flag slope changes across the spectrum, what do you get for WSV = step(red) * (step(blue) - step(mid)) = -2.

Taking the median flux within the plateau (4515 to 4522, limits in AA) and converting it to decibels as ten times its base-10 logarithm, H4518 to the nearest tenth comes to 13.4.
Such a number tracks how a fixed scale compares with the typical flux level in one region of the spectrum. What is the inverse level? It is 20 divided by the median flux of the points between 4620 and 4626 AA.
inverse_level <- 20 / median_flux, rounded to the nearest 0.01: 0.93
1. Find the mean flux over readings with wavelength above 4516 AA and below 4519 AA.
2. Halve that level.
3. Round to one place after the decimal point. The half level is 11.1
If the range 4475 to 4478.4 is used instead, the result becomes 10.8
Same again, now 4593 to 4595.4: 10.3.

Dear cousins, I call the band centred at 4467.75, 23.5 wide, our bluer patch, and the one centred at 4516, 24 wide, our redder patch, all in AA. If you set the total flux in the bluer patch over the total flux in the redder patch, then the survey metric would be 1.00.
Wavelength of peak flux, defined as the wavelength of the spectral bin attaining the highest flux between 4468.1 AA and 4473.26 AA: 4471.72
